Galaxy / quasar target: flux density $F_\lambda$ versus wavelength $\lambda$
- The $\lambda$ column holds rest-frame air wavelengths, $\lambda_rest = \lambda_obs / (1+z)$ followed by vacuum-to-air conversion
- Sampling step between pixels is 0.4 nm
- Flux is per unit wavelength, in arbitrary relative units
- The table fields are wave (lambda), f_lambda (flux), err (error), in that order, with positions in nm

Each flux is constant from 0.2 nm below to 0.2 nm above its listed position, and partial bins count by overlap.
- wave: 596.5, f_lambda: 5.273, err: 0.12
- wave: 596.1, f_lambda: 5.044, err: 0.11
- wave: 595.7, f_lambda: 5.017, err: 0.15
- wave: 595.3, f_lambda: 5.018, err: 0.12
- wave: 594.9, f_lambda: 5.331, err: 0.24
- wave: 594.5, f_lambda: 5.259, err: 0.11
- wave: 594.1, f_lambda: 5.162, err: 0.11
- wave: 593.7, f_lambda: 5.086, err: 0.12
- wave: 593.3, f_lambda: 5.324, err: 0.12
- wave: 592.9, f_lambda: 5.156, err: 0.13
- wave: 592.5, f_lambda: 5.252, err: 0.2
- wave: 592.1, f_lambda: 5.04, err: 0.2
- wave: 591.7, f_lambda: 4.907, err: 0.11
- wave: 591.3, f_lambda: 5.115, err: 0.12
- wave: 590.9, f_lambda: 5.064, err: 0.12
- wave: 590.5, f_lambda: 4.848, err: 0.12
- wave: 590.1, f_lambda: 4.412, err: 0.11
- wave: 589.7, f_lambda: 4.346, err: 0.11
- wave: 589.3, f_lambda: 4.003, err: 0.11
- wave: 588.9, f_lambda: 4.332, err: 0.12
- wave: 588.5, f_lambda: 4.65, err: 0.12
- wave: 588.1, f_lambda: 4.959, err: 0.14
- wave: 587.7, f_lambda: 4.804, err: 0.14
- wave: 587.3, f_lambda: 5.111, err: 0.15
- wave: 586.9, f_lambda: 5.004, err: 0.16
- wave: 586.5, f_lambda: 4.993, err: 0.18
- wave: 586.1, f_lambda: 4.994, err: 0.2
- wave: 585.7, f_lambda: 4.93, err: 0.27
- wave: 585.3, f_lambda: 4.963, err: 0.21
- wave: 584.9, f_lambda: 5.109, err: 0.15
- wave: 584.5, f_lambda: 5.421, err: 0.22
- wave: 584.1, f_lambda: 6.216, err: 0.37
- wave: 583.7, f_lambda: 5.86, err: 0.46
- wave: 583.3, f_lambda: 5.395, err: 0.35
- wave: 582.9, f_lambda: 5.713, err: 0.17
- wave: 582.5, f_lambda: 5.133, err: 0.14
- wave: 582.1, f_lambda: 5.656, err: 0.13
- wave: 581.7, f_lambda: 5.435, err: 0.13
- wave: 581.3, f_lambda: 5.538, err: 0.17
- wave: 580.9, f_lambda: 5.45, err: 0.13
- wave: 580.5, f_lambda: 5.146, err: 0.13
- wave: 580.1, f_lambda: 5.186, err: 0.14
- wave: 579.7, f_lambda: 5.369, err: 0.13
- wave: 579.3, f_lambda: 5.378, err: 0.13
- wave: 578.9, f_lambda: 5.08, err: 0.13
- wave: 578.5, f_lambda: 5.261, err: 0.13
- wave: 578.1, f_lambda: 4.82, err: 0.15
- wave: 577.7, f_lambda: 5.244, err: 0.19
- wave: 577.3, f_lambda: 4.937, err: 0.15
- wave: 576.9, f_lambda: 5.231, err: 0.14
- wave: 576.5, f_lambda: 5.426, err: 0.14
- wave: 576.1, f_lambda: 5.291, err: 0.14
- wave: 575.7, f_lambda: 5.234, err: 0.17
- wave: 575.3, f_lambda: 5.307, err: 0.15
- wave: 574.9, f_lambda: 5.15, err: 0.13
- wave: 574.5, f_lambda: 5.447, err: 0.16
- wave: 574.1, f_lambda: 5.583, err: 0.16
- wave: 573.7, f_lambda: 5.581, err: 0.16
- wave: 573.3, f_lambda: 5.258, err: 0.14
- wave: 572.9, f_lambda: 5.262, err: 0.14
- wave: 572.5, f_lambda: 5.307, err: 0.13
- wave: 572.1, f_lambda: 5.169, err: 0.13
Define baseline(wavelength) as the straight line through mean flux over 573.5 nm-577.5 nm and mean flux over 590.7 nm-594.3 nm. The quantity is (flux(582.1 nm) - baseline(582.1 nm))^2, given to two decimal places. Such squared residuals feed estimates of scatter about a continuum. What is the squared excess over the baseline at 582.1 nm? 0.17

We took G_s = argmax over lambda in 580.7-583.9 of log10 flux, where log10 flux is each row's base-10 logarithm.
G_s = 583.7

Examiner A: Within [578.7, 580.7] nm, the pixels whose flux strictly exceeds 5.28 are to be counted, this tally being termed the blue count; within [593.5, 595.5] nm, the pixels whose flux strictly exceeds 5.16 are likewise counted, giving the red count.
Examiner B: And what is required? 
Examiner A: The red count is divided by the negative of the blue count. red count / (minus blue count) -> -1.5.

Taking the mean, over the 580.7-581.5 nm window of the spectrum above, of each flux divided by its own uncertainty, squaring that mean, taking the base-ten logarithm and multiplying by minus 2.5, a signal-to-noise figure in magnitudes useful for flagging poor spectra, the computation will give -7.86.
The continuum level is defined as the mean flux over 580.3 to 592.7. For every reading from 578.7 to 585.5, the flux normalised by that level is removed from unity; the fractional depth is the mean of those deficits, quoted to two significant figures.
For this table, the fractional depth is -0.064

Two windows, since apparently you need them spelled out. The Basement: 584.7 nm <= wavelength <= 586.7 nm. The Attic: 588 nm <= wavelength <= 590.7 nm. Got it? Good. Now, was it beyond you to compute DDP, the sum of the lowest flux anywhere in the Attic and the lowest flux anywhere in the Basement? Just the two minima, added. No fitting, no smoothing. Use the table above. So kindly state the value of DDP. 8.9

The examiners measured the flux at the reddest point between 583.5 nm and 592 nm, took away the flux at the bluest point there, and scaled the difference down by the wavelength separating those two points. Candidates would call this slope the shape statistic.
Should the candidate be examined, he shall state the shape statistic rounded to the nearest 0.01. -0.12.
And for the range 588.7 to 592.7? 0.26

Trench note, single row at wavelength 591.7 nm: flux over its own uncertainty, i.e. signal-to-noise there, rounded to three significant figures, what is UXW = 44.6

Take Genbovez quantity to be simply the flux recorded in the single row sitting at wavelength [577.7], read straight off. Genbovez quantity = 5.244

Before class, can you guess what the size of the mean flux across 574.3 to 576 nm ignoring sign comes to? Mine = 5.28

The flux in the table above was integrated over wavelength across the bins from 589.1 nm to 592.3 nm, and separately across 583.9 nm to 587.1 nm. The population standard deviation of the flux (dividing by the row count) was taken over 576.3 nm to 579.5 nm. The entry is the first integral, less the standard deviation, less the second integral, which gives -1.8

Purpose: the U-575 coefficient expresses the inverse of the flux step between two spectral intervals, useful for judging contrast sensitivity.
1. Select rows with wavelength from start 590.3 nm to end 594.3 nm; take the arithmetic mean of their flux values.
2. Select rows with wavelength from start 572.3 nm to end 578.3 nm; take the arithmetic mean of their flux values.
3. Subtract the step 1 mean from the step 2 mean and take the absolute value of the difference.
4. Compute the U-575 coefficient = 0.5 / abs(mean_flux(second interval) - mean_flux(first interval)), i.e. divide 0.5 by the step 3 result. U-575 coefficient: 2.8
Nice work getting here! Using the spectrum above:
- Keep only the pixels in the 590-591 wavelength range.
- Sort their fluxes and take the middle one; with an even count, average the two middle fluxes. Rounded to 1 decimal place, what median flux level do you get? 4.8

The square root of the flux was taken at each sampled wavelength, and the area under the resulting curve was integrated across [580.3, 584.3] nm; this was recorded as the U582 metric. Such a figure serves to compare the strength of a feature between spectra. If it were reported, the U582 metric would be 9.4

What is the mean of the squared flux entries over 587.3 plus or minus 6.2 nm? 26.1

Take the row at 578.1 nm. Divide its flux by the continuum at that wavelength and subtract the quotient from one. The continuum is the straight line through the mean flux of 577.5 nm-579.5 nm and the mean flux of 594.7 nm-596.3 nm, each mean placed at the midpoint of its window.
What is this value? 0.066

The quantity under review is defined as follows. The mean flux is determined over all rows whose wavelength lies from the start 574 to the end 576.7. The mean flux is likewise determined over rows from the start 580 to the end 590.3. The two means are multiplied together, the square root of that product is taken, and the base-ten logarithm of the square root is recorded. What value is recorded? 0.718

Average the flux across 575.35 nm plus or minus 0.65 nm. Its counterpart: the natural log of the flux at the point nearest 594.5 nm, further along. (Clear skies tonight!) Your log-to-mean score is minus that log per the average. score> -0.317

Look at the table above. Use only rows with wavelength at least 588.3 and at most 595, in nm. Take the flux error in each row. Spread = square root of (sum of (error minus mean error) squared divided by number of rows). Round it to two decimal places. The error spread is 0.04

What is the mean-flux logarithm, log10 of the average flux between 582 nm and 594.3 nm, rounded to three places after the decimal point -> 0.704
